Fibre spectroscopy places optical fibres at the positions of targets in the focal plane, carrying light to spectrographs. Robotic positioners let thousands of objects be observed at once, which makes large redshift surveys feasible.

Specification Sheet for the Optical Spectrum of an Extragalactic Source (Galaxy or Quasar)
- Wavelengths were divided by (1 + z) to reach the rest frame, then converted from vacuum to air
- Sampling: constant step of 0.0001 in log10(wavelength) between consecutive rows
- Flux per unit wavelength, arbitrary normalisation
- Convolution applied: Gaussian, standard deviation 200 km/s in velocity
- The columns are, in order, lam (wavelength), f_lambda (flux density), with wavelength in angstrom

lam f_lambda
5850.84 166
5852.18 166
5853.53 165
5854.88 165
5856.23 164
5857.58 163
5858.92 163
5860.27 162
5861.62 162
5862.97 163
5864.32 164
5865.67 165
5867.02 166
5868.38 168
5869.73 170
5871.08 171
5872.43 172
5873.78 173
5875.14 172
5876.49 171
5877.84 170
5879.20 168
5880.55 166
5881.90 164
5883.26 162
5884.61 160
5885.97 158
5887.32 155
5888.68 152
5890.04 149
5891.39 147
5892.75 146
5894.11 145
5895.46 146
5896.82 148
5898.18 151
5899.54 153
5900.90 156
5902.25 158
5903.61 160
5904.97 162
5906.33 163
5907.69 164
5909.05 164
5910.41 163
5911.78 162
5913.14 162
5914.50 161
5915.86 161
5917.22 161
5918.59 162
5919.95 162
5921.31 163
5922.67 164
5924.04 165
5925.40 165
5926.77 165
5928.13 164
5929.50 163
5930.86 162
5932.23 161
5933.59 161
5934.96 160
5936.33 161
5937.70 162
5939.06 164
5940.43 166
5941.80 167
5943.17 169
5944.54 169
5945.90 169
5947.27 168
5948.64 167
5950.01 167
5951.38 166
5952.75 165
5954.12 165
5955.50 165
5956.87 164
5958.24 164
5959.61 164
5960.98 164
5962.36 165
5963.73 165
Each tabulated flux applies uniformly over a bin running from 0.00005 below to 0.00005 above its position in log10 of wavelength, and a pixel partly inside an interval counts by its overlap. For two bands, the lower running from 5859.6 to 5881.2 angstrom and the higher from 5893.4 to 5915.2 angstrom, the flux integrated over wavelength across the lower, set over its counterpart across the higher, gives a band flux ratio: 1.06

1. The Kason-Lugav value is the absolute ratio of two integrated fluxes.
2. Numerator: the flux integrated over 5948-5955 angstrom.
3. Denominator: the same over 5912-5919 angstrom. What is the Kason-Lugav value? 1.03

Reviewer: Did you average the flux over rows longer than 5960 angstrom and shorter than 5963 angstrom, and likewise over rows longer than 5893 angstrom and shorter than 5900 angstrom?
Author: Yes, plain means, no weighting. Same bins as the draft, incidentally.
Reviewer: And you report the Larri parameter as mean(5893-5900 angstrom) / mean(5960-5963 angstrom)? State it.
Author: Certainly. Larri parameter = 0.90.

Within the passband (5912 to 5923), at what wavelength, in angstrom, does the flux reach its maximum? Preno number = 5922.67 angstrom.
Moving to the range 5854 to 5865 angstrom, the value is 5854.88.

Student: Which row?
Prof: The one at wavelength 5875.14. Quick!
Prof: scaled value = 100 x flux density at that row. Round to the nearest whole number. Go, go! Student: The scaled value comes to 17200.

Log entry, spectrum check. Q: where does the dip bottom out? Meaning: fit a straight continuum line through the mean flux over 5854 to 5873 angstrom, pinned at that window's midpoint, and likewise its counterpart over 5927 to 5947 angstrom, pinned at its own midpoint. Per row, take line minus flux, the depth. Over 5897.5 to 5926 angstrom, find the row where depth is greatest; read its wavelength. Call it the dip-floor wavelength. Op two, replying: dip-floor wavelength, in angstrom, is 5898.18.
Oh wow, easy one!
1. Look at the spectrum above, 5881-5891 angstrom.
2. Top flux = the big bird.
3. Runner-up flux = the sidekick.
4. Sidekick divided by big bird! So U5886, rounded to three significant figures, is 0.988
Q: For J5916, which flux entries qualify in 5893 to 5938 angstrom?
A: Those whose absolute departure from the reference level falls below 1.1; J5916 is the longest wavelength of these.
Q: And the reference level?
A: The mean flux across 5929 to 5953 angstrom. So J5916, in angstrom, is 5928.13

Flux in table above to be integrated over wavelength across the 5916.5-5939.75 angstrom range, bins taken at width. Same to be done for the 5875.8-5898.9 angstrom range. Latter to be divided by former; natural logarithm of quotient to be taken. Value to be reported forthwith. -0.05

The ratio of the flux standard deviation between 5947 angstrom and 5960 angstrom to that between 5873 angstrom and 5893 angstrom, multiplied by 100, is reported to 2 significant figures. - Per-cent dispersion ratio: 15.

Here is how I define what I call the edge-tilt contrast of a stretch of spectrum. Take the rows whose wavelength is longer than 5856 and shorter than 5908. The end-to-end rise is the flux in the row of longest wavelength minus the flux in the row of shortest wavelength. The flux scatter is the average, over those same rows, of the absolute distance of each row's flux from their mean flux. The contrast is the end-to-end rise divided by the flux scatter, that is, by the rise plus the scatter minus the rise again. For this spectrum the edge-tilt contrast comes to 0.0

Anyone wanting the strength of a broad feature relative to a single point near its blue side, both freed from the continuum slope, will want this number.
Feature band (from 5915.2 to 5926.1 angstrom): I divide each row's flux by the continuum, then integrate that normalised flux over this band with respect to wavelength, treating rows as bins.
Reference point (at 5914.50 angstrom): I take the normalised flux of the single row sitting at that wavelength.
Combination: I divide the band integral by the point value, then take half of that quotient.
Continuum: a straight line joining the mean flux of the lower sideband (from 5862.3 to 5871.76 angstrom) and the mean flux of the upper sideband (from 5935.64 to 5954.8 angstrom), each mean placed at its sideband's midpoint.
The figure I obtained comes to 5.5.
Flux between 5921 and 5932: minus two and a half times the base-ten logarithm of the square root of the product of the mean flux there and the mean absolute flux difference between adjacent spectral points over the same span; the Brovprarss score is -2.59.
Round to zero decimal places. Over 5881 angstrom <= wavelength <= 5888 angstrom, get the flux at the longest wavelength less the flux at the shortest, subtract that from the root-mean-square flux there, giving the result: 169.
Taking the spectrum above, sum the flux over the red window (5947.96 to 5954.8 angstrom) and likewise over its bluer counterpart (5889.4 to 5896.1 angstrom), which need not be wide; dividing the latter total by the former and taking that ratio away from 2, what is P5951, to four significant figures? 1.117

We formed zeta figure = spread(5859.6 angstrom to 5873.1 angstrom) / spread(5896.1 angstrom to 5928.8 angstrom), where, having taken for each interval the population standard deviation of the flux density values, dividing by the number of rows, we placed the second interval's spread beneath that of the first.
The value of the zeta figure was 1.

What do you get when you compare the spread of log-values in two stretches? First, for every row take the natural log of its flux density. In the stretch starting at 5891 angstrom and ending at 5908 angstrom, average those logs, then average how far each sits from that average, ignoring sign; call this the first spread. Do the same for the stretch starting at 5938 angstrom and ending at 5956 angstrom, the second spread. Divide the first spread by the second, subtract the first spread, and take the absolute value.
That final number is 4.7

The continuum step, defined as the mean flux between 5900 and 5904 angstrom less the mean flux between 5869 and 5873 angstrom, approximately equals -13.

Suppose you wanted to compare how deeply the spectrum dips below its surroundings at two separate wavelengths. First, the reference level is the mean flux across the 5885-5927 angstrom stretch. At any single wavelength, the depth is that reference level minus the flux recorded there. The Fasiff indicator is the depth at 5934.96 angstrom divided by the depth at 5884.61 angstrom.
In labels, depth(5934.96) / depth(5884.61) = 1.0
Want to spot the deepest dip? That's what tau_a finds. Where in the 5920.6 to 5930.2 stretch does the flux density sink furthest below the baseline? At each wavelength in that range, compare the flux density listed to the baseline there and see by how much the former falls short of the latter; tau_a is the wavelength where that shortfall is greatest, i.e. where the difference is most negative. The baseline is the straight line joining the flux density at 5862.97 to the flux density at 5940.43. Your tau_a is 5929.50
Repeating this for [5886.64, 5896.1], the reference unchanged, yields 5894.11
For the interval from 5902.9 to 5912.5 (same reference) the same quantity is 5903.61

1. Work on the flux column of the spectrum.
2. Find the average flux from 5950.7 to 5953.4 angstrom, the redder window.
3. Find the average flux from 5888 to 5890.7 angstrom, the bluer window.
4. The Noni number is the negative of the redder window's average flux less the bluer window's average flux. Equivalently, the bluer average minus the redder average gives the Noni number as -15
